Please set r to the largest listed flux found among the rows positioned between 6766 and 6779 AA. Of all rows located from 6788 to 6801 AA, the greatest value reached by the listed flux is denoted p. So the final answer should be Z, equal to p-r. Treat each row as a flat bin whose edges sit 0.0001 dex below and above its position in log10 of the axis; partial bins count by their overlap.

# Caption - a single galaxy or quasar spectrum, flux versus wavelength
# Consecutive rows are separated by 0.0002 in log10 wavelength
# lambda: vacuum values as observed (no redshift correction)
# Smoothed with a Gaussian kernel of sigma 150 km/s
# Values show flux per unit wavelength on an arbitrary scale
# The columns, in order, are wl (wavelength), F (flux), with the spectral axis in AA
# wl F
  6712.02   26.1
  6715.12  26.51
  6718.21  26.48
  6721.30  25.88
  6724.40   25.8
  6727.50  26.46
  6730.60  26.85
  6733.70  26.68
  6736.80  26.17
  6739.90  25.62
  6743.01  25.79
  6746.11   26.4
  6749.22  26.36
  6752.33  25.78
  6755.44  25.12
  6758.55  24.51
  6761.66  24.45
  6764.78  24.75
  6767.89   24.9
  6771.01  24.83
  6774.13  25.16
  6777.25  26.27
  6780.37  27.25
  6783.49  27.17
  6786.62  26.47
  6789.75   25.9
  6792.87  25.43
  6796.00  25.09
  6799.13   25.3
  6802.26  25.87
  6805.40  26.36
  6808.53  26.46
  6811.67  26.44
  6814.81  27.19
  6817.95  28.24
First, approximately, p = 25.9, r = 26.27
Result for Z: -0.4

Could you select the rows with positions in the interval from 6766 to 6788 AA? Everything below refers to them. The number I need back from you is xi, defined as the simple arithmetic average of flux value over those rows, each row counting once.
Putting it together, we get 26.0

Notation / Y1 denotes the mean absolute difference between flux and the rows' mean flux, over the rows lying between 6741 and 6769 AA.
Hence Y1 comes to 0.66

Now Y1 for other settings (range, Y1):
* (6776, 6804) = 0.63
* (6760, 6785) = 0.97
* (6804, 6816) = 0.29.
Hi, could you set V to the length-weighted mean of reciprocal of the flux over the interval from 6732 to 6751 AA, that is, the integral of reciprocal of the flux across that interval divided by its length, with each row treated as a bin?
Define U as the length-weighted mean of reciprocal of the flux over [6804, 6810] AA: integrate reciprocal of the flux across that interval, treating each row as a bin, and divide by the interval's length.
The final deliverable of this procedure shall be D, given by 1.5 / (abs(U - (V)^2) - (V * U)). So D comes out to 42.9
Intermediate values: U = 0.0379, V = 0.0382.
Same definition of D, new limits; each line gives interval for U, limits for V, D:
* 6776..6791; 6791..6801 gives 43.5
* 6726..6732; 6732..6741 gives 43.3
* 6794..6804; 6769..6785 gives 41.3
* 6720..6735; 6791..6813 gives 42.9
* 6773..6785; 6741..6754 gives 43.0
